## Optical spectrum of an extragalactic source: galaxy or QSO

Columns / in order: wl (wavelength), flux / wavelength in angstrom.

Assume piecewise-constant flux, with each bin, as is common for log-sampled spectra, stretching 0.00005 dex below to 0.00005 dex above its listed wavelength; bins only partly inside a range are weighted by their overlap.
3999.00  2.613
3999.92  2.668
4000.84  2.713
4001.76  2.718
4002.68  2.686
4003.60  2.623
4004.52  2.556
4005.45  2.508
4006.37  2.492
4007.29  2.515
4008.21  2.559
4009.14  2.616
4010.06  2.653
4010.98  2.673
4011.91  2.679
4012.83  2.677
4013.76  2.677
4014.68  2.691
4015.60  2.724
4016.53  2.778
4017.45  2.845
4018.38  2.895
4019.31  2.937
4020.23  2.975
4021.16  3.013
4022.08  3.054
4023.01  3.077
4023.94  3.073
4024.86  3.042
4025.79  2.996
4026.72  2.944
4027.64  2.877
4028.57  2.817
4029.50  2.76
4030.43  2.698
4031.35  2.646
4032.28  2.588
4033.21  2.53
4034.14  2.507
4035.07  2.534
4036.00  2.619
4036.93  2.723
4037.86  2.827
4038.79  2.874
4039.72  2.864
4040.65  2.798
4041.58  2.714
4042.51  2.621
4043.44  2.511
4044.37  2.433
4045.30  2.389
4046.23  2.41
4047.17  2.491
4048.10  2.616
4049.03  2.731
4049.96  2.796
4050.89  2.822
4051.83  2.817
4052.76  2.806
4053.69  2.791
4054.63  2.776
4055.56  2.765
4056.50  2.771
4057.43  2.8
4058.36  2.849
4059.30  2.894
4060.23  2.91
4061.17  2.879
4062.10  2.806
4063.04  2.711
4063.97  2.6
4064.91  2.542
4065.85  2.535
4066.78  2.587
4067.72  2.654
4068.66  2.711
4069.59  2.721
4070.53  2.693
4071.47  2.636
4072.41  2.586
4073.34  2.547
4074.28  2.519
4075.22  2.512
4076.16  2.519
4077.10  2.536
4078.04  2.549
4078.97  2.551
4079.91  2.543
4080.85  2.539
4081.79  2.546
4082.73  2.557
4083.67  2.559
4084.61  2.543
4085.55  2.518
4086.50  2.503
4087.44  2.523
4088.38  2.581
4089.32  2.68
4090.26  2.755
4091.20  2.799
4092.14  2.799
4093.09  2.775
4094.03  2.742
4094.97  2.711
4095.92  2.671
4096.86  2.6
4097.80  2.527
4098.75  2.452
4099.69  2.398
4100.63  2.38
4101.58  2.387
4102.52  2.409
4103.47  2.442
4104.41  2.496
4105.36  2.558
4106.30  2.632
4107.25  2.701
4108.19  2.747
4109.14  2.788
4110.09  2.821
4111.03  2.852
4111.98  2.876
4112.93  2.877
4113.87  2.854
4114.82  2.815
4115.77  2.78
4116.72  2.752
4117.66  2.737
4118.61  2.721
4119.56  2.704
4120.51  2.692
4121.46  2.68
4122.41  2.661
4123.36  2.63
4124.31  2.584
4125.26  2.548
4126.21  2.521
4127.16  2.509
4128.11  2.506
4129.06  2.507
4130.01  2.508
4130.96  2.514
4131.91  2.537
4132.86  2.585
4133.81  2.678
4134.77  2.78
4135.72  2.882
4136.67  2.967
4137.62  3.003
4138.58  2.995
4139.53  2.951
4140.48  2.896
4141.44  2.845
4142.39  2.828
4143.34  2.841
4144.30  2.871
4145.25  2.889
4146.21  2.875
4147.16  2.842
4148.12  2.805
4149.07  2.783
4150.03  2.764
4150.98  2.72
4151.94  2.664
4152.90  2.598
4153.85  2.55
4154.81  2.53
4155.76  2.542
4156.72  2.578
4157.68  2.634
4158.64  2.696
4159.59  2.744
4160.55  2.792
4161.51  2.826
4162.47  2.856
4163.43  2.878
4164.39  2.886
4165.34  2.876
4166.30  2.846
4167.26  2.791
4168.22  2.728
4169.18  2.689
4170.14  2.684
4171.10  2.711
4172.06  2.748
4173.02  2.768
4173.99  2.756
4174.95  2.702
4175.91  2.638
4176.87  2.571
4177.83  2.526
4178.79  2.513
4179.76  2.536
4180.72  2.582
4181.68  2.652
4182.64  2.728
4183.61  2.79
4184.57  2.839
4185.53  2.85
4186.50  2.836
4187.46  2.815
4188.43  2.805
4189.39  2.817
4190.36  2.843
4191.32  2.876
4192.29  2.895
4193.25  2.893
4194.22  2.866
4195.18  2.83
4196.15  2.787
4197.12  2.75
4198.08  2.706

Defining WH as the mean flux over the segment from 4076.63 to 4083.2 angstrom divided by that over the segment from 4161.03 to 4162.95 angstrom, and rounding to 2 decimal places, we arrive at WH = 0.90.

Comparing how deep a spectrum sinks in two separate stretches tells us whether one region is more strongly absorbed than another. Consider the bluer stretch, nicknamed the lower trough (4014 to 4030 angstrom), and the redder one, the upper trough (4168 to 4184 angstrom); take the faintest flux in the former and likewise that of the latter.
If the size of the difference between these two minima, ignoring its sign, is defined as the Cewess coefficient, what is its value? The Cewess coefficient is 0.18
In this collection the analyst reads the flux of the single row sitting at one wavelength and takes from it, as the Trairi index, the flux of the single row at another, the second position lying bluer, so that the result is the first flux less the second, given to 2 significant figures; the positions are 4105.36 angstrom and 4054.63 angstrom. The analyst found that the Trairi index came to -0.22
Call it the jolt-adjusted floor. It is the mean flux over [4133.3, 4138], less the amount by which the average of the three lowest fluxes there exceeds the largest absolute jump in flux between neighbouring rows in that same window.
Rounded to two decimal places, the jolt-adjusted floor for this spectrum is 0.18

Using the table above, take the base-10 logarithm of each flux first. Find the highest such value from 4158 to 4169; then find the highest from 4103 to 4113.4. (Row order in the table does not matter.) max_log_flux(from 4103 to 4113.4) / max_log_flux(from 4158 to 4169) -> 1.00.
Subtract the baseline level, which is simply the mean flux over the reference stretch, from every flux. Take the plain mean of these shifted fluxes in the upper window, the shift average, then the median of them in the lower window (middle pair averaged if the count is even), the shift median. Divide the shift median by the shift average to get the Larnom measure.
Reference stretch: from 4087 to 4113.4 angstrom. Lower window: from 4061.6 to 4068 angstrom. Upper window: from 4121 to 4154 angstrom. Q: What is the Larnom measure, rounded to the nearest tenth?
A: -0.5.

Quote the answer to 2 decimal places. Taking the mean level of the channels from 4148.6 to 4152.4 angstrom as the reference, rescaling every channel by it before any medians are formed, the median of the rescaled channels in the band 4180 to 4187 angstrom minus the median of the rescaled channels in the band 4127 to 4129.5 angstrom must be 0.10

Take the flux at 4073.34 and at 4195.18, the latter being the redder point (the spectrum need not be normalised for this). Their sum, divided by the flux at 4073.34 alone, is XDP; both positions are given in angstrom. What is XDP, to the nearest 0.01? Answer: 2.11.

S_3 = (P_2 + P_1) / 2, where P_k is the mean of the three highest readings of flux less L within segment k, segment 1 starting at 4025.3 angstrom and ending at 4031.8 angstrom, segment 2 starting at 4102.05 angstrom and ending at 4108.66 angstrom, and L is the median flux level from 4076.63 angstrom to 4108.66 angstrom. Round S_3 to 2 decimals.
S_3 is 0.27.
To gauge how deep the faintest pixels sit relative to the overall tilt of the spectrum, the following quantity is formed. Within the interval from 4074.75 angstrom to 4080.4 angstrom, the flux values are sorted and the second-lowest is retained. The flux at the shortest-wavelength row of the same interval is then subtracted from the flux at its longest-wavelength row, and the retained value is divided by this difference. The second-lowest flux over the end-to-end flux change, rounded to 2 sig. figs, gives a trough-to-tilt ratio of 81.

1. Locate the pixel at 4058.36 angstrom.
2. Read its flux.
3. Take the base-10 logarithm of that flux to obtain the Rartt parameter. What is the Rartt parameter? 0.455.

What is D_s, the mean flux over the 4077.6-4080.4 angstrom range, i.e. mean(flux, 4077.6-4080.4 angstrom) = 2.55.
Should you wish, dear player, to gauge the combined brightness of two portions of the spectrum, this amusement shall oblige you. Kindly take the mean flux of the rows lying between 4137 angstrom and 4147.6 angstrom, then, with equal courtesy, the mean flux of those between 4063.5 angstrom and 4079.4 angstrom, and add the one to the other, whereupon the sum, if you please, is 5.48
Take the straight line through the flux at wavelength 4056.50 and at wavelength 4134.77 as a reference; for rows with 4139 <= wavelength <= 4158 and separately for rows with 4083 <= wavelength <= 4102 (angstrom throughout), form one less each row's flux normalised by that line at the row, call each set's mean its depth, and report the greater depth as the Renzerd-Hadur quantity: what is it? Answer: 0.065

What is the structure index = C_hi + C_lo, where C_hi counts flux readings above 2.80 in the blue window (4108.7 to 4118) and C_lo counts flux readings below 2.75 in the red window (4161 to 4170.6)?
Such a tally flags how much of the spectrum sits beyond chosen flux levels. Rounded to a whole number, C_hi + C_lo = 9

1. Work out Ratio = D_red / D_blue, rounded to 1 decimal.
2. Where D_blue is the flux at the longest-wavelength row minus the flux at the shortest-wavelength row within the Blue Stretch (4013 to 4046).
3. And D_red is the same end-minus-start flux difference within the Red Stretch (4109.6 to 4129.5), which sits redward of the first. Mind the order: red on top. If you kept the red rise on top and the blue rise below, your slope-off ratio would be 1.1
